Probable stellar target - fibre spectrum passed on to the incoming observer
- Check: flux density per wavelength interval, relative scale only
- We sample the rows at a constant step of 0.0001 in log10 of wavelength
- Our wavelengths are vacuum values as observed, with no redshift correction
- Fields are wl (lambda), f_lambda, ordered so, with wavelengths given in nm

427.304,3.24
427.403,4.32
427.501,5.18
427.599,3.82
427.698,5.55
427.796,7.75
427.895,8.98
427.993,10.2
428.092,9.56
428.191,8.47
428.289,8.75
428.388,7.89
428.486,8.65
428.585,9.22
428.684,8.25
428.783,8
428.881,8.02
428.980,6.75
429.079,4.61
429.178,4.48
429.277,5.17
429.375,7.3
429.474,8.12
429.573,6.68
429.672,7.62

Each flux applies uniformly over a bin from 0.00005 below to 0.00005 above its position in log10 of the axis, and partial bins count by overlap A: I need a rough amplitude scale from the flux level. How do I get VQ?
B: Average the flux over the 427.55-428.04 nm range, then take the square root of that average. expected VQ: 2.69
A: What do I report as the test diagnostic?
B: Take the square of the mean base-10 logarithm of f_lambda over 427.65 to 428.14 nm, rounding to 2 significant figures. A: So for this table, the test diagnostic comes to 0.84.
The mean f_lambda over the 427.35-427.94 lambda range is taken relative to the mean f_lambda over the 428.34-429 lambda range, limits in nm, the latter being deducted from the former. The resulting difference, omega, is -2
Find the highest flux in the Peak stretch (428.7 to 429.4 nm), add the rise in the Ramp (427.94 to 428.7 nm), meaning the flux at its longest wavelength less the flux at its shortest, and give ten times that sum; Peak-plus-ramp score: 61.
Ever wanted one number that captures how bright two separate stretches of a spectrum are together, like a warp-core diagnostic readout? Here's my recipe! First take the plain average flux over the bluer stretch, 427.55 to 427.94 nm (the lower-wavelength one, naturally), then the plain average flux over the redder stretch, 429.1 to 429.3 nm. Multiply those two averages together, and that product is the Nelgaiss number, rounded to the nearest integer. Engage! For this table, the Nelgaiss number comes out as 31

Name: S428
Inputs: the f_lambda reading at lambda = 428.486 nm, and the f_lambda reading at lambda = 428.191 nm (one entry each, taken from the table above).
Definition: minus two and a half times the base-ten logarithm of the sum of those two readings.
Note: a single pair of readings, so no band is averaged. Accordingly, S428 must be -3.08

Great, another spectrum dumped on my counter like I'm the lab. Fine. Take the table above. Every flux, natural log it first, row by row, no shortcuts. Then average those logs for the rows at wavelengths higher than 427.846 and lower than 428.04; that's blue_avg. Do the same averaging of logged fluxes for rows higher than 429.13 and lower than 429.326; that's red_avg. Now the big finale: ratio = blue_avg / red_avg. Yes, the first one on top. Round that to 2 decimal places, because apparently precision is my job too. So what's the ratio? 1.44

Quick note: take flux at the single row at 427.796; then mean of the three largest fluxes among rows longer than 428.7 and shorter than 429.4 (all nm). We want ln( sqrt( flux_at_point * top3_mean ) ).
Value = 2.05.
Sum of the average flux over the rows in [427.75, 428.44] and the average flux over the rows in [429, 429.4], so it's 14.2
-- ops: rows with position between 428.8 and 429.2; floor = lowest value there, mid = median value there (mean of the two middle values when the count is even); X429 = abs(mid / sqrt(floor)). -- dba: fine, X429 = 2.7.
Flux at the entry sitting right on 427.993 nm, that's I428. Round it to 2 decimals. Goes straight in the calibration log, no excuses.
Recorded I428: 10.20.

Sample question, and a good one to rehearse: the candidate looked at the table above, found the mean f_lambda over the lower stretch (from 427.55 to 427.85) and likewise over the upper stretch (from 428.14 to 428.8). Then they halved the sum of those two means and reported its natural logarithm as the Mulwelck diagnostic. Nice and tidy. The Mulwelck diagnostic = 1.96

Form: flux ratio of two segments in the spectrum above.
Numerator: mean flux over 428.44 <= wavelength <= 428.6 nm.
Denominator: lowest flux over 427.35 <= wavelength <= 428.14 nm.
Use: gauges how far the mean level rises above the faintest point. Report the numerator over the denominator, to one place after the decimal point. 2.3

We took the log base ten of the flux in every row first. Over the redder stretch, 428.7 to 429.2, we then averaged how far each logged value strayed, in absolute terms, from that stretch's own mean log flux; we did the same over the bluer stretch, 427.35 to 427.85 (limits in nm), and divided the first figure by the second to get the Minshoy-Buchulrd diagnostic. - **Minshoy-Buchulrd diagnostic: 1.3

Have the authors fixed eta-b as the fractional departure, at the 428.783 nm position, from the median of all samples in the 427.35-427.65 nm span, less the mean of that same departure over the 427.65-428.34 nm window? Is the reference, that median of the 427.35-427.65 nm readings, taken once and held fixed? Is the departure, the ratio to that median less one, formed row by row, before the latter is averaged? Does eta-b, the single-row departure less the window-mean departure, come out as -0.11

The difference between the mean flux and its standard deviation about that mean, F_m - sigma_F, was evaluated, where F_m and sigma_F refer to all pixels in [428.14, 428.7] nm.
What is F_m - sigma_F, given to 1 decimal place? 8.1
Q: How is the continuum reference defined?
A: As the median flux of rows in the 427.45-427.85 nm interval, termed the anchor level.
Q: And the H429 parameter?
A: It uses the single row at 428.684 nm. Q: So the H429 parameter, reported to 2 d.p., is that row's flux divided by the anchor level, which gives 1.54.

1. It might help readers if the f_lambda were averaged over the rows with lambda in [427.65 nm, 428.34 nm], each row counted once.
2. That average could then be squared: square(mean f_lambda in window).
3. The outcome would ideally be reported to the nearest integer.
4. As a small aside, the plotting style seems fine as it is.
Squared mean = 72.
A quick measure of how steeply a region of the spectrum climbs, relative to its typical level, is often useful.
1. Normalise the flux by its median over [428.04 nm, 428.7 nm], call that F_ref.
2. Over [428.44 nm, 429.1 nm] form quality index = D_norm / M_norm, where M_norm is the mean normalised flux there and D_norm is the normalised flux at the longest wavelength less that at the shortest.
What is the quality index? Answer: -0.5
